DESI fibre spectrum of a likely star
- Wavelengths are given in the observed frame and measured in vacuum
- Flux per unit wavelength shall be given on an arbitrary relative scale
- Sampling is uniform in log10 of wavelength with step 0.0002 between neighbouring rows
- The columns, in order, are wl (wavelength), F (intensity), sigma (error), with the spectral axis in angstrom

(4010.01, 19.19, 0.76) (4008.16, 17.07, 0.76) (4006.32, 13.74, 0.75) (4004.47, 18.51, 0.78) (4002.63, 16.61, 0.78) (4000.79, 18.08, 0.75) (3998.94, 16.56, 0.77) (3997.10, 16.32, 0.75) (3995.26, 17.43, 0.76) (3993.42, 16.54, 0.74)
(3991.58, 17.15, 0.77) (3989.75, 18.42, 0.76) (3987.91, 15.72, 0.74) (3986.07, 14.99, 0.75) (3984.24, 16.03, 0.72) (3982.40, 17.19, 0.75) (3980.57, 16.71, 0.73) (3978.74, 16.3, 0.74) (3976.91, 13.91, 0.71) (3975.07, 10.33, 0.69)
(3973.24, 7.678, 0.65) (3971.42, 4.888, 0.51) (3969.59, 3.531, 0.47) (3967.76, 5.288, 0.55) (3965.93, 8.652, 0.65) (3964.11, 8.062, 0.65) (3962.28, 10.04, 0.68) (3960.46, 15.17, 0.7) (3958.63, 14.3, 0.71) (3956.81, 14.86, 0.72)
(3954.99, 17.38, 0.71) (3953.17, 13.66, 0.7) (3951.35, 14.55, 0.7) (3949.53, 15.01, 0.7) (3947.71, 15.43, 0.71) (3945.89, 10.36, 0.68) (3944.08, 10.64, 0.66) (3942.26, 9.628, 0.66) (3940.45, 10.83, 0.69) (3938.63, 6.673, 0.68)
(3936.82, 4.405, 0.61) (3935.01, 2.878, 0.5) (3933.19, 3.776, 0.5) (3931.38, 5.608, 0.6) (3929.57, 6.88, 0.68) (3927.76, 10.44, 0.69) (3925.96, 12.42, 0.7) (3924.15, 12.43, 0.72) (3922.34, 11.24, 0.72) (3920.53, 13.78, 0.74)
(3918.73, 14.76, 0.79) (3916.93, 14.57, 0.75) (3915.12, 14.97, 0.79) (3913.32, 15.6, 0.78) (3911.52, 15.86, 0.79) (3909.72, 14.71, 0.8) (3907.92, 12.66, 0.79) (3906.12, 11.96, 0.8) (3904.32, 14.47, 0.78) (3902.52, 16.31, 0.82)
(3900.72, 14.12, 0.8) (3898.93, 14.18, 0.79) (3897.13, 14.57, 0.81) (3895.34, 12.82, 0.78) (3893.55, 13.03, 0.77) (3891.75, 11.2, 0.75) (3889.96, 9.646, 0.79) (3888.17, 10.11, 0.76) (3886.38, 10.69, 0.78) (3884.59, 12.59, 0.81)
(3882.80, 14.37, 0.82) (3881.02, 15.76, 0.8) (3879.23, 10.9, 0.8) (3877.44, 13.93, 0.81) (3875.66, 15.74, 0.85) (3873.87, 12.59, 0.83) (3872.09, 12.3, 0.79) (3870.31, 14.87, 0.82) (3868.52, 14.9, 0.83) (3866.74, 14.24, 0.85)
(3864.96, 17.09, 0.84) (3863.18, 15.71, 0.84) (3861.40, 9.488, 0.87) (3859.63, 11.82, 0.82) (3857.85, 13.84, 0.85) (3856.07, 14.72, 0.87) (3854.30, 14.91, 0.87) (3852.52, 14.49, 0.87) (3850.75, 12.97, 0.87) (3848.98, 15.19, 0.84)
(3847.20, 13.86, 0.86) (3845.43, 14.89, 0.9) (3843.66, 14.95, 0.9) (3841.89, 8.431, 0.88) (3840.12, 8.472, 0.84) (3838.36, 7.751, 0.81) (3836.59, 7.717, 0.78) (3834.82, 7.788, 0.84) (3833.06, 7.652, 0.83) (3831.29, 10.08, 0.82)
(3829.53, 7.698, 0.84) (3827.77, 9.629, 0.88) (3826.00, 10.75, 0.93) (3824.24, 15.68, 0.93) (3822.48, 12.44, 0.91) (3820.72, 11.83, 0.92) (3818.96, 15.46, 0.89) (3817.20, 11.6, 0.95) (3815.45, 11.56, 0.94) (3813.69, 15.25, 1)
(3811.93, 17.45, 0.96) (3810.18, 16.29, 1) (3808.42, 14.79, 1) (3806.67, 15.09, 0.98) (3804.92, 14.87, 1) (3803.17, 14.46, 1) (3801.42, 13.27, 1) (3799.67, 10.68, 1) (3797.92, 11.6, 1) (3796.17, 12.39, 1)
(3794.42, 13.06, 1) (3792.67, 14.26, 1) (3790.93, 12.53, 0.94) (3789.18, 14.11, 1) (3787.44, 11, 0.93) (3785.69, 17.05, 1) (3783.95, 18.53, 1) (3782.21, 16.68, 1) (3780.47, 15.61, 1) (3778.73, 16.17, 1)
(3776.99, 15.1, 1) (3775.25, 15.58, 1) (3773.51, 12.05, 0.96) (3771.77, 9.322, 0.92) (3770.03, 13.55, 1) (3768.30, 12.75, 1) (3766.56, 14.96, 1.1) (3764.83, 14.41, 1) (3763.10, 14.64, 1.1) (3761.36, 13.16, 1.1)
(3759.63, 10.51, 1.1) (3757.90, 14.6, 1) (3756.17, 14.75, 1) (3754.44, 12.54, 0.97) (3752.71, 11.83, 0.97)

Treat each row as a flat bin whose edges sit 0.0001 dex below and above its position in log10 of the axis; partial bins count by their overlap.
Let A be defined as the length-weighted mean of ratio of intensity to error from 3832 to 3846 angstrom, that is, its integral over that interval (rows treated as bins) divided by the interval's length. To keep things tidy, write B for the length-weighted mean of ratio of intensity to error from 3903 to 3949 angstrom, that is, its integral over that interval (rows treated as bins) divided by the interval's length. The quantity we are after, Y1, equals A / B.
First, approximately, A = 11.2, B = 15.4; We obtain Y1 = 0.73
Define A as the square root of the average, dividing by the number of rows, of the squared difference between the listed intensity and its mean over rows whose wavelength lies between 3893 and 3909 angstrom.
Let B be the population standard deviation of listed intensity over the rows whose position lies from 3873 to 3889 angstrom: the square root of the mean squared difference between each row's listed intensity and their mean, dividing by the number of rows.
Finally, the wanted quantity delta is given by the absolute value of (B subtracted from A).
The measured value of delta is 0.8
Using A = 1.2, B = 2.01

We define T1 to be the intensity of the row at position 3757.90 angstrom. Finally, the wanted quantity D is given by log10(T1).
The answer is 1.164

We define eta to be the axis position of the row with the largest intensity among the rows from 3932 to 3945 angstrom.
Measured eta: 3940.45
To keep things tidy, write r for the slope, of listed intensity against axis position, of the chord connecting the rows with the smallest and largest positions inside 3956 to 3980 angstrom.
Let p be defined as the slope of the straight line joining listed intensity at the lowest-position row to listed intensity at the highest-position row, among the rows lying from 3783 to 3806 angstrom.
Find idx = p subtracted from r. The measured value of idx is 0.24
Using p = -0.2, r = 0.07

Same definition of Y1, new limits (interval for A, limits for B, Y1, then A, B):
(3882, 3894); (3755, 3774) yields 1.15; 14.8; 12.8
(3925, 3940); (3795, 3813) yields 0.74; 10.5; 14.2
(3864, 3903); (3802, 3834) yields 1.21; 16.7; 13.7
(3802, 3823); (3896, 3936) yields 0.92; 14.8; 16.1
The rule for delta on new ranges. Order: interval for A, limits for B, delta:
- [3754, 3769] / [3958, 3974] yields 2.4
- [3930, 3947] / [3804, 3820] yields 1.2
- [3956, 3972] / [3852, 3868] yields 2.1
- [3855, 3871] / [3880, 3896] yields 0.2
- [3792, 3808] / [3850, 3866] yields 0.7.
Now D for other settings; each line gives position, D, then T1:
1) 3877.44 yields 1.144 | 13.93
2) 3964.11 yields 0.906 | 8.062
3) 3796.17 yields 1.093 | 12.39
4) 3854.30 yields 1.173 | 14.91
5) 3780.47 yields 1.193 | 15.61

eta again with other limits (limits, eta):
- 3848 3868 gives 3864.96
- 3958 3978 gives 3960.46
